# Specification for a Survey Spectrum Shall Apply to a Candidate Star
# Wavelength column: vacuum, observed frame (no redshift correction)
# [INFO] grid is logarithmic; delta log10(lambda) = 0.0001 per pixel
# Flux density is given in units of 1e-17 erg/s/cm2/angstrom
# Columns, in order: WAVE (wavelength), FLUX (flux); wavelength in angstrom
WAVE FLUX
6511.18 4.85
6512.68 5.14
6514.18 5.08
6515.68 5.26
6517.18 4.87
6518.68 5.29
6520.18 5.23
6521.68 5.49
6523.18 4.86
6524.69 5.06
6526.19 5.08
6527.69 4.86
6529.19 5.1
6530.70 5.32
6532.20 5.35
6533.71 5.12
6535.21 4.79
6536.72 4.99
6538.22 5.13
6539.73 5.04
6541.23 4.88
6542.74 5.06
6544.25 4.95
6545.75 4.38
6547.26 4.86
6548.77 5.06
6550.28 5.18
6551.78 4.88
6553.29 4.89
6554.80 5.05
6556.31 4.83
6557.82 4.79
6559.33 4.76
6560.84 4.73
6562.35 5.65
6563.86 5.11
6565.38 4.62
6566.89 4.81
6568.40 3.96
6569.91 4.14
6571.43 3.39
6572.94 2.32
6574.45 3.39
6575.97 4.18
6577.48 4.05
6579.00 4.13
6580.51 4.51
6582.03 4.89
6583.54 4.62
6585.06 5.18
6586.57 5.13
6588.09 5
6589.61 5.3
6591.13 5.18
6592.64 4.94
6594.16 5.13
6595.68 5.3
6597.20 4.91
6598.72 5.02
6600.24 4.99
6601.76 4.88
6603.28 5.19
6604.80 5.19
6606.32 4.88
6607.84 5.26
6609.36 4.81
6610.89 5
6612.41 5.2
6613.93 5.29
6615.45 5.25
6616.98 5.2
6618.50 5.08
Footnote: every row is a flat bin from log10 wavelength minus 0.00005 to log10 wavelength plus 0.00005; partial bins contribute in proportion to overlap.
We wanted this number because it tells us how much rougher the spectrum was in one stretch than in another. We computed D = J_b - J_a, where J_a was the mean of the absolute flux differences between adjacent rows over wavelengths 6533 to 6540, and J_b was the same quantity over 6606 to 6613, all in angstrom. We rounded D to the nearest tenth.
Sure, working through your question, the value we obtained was 0.1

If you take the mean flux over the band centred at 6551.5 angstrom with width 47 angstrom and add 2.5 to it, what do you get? 7.23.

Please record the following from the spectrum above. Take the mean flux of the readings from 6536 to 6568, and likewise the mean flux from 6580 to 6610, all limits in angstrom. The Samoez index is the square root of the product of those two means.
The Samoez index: 5.0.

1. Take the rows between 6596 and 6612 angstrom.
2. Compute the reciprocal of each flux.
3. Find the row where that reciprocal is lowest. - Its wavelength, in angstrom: 6607.84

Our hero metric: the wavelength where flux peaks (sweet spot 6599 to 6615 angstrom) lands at 6613.93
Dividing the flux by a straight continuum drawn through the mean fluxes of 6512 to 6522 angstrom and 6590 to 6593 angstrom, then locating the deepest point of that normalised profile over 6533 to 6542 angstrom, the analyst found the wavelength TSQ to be 6535.21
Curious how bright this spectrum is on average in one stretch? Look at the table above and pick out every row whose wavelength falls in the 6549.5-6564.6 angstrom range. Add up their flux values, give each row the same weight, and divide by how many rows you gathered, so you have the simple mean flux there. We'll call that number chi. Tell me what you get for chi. 4.99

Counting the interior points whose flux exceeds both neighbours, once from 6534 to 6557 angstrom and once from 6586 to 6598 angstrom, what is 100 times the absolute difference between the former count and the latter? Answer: 200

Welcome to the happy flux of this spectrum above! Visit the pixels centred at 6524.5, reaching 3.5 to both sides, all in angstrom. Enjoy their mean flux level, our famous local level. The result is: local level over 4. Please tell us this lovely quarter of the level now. 1.27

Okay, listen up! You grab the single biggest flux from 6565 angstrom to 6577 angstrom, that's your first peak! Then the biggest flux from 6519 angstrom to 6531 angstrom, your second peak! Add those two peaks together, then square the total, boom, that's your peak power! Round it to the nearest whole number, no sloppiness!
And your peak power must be 106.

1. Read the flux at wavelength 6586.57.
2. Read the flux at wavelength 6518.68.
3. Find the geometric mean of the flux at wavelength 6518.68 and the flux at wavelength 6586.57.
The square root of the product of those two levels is 5.21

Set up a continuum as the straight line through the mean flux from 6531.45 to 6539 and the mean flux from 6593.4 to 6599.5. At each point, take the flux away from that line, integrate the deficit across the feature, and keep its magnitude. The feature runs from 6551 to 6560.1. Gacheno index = 1.9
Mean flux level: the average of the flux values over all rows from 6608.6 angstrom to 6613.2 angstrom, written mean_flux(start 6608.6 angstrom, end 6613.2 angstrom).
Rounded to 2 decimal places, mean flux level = 5.00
